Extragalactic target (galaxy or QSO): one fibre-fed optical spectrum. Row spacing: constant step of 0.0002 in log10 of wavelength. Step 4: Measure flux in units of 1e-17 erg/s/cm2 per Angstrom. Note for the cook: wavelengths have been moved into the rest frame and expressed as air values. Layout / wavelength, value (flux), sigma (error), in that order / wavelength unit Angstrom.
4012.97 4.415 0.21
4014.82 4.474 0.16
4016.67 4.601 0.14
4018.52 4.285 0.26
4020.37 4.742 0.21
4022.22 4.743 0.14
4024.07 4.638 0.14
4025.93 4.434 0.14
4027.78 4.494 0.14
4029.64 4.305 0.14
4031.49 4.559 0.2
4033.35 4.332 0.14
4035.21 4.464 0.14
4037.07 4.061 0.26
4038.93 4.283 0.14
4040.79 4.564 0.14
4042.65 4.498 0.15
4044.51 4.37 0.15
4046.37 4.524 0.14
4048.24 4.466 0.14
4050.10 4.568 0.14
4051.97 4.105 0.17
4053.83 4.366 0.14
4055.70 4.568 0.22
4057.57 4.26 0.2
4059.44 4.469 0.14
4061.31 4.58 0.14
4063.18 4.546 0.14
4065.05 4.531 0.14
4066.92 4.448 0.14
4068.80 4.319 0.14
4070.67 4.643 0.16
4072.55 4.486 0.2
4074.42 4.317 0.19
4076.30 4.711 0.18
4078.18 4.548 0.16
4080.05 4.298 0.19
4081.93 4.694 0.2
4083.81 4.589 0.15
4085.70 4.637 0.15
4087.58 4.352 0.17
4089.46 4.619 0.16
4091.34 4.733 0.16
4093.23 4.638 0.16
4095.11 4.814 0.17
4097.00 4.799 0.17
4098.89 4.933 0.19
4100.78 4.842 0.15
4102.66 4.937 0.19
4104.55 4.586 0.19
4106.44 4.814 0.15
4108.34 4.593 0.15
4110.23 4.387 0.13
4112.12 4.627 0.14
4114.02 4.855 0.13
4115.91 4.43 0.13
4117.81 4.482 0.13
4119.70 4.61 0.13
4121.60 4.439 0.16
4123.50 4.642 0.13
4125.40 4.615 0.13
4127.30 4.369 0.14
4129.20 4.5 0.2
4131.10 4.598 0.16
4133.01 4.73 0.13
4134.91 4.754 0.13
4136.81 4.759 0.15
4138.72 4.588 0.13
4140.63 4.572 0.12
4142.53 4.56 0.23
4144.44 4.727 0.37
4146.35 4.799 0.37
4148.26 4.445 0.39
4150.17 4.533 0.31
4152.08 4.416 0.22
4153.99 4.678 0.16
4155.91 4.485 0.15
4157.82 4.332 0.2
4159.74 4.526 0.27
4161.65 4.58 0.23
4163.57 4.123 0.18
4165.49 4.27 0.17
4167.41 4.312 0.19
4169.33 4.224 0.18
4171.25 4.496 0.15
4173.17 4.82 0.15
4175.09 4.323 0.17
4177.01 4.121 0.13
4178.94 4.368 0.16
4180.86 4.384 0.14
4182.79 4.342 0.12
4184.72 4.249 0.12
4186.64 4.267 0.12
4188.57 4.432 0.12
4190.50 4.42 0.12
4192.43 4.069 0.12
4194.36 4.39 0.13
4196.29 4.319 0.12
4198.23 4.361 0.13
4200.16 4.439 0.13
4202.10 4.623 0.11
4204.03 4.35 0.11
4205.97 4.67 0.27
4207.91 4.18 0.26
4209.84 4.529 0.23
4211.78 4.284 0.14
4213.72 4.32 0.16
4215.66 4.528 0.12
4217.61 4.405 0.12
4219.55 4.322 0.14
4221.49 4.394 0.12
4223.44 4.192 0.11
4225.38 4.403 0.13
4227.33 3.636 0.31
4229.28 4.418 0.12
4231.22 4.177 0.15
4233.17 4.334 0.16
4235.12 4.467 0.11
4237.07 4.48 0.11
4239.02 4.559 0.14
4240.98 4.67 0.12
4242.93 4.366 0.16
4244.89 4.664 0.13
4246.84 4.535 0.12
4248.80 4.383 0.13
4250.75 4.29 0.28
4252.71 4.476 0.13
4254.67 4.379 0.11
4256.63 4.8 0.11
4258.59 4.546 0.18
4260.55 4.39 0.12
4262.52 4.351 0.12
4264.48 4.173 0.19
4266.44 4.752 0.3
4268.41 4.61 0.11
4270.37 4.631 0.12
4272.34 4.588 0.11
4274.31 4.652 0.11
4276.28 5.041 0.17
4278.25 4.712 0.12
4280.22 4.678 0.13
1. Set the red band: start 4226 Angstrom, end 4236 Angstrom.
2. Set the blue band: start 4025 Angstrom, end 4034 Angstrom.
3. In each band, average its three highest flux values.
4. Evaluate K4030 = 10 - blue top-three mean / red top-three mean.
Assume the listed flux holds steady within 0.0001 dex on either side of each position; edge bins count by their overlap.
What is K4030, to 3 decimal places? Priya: 8.980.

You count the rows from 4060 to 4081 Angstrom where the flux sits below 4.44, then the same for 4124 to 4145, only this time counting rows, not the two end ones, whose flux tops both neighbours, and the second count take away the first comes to -2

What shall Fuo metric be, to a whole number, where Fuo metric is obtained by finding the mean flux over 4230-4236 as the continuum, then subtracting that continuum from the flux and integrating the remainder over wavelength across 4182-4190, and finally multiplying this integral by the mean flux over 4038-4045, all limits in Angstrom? 0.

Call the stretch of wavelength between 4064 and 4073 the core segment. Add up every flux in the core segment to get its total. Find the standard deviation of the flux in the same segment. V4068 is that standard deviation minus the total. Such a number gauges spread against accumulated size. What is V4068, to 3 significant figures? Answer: -22.3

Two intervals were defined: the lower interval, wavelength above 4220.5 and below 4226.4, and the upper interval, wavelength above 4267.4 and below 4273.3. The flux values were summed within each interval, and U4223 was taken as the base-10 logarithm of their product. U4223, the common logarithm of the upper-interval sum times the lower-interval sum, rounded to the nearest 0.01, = 2.25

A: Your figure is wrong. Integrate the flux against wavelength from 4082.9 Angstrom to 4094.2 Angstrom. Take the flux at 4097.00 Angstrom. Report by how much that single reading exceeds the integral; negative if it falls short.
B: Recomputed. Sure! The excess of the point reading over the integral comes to -47.1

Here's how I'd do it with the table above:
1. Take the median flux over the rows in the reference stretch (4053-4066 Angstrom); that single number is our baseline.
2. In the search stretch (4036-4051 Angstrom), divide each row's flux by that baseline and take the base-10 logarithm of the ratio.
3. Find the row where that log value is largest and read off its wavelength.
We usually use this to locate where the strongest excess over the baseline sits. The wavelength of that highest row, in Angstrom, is 4050.10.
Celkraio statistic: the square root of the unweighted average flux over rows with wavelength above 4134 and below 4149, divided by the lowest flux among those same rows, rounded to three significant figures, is 0.485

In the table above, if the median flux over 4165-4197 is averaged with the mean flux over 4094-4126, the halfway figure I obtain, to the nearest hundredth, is 4.50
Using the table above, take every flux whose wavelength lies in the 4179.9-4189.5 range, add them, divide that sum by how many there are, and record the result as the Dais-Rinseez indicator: 4.33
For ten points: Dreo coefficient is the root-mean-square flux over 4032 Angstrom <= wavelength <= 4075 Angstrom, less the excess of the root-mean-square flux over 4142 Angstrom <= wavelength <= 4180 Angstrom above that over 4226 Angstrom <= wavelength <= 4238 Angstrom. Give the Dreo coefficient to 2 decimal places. 4.23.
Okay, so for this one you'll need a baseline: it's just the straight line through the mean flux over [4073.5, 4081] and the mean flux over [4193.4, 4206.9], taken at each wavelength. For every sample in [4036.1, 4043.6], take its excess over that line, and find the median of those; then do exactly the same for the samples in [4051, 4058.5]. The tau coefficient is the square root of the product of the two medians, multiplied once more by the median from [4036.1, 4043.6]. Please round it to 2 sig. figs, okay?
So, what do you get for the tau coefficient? -0.010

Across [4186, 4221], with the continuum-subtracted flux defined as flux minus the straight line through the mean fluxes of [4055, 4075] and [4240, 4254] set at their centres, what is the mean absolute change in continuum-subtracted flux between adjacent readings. 0.197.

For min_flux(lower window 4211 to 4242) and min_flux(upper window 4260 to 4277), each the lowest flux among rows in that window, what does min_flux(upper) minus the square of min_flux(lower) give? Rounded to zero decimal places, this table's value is -9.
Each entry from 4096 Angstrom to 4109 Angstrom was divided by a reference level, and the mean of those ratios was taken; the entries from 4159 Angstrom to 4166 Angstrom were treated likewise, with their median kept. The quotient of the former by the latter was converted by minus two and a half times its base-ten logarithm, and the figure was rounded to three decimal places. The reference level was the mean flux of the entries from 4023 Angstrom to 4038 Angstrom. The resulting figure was -0.092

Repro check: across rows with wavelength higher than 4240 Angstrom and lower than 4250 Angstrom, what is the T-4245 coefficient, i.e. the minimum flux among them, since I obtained 4.366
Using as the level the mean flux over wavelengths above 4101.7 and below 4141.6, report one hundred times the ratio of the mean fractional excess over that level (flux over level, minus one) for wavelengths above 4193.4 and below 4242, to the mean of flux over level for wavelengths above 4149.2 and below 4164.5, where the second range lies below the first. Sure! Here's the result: -5.3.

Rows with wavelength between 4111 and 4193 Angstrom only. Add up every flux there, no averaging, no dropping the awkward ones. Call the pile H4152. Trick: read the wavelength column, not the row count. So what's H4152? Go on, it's 193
